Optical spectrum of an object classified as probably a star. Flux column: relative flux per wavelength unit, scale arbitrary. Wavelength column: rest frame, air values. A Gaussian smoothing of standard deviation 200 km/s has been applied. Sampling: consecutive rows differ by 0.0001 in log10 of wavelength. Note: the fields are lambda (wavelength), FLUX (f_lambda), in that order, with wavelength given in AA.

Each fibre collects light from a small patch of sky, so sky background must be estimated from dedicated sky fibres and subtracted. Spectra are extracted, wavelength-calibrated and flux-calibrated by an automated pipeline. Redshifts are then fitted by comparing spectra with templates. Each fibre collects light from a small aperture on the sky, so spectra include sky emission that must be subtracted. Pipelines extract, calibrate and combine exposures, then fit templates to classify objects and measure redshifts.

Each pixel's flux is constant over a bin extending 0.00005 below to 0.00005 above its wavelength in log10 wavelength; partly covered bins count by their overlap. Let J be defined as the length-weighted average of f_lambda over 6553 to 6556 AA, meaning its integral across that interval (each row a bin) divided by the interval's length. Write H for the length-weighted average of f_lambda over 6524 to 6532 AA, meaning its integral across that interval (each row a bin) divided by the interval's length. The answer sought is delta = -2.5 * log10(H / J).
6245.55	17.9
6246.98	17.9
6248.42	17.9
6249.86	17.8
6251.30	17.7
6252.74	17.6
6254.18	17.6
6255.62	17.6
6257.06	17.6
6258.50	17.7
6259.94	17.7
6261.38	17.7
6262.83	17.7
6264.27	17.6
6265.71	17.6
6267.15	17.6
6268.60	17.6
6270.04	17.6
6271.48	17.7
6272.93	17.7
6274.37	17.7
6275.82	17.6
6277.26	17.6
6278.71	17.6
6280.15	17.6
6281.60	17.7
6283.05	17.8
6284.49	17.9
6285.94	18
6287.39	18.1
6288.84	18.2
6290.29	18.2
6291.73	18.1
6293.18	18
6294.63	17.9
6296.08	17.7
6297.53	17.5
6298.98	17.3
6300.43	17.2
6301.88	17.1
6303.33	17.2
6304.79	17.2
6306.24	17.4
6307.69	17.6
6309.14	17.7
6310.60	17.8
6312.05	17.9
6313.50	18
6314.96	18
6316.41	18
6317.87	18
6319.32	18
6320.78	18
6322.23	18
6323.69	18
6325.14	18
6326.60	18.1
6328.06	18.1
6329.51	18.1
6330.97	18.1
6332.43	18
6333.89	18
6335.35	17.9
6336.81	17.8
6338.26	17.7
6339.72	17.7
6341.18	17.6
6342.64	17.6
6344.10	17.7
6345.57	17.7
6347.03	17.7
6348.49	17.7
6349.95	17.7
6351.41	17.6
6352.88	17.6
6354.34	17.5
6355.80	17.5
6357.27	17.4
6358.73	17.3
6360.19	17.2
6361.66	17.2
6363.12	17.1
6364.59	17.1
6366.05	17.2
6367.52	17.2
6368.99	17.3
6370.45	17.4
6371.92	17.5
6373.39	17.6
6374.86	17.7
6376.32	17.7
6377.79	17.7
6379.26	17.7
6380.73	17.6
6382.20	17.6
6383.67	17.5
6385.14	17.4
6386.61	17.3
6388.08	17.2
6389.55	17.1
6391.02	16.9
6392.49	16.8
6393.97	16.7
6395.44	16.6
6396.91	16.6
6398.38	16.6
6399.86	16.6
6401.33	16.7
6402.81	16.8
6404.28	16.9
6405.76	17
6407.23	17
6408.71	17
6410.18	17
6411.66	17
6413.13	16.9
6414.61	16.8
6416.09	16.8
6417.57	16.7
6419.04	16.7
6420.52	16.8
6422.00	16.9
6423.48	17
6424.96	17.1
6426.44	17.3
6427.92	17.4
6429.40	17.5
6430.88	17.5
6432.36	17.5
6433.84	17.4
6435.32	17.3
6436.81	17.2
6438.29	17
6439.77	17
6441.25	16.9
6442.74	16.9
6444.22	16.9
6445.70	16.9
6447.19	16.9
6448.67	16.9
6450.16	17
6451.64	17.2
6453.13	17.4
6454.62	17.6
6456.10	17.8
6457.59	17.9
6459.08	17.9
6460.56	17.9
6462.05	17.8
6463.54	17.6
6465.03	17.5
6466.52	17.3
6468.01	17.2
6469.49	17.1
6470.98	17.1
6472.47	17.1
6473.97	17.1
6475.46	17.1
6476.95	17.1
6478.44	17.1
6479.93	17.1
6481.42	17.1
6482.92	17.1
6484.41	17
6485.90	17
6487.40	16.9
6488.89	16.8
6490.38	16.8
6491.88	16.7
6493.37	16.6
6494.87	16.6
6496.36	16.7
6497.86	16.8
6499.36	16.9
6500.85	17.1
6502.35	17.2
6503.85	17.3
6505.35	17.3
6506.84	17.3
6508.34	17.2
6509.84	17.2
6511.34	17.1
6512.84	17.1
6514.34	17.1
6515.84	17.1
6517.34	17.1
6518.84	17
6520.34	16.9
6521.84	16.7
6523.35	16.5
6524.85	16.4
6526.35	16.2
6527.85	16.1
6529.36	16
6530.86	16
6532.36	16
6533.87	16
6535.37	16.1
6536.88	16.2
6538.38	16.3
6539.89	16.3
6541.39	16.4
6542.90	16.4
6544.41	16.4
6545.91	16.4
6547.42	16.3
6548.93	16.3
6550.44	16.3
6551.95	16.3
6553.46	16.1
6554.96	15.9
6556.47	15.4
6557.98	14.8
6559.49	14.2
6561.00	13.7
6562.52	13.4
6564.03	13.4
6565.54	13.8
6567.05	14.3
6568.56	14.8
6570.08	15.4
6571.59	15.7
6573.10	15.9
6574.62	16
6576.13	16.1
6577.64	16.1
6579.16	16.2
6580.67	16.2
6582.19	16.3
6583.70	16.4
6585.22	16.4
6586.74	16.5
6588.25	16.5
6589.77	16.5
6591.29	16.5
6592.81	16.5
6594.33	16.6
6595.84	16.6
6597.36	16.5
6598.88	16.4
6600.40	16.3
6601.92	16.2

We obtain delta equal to -0.012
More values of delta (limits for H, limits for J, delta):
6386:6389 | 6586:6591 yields -0.048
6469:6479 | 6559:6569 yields -0.224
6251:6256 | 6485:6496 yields -0.053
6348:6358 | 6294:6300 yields 0.001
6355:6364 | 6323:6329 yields 0.049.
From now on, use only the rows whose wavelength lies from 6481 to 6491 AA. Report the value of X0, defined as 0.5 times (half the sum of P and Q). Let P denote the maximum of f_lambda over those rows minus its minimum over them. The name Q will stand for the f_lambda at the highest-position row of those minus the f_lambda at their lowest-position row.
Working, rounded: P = 0.30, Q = -0.3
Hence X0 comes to 0.00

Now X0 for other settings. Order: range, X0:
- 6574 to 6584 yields 0.20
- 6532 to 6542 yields 0.20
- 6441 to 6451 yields 0.05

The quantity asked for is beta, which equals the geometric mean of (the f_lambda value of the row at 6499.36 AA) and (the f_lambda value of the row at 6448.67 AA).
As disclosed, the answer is 16.9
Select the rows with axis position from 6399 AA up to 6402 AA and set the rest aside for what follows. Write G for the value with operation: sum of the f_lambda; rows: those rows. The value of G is 33.3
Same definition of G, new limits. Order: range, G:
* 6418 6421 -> 33.5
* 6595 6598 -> 33.1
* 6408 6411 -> 34.0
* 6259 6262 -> 35.4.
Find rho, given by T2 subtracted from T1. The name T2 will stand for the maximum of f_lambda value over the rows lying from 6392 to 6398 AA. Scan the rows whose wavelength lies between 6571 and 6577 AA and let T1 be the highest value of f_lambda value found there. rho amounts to -0.7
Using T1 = 16.1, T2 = 16.8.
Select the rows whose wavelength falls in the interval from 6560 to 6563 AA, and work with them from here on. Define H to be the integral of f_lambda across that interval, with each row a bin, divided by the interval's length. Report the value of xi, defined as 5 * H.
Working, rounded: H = 13.6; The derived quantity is 67.9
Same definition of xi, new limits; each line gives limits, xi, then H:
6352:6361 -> 87.0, 17.4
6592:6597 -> 82.9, 16.6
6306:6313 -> 88.6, 17.7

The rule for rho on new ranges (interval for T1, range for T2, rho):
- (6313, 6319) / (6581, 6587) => 1.5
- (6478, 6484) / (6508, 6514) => -0.1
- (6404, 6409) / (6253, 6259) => -0.7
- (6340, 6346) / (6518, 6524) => 0.7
